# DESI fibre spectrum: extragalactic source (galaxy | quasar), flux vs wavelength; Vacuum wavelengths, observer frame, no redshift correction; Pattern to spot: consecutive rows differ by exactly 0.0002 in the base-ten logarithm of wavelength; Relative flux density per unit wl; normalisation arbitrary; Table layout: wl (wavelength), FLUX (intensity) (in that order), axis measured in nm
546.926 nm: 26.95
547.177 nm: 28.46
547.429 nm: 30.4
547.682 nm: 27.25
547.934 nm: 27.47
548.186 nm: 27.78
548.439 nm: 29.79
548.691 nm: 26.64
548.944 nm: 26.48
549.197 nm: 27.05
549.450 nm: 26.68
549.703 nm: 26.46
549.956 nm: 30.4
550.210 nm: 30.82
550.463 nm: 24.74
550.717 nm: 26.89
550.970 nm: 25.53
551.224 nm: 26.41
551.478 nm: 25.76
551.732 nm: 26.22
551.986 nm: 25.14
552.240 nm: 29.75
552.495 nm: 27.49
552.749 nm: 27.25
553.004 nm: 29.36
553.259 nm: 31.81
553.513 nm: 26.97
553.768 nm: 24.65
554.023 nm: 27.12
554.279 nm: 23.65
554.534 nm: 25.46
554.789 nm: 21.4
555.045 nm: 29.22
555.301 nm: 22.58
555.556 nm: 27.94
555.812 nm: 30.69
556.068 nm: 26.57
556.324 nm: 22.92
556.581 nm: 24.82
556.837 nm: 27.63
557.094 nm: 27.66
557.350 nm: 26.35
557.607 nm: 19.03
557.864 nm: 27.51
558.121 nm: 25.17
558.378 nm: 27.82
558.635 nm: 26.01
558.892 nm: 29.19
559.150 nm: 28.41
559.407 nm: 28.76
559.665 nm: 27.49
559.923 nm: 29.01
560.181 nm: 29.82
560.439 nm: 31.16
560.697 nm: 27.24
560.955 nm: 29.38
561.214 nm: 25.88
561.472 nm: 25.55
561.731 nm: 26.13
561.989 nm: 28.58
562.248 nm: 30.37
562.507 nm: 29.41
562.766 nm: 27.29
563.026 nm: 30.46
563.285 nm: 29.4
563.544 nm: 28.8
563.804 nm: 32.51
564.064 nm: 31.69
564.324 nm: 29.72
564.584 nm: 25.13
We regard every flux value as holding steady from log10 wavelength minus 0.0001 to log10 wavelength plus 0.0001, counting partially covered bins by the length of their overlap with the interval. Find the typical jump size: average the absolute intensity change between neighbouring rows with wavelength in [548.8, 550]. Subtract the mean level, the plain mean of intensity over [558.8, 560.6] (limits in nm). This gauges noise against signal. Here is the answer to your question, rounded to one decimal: -27.8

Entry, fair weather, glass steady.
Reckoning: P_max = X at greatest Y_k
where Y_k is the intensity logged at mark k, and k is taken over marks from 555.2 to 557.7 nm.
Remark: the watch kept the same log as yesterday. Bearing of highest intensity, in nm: 555.812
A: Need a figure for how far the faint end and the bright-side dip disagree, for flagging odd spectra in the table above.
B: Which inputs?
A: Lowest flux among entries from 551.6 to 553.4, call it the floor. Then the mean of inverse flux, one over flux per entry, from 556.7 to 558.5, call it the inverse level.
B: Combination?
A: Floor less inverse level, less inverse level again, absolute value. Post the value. 25.1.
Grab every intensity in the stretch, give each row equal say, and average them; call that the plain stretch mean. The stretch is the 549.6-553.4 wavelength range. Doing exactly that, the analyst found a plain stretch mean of 27.6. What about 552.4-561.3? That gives 27.0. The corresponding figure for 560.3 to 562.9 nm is 28.1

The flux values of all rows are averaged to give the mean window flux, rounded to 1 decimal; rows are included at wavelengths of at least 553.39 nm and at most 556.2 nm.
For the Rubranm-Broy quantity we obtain 26.0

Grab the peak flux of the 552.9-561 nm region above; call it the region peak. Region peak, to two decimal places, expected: 31.81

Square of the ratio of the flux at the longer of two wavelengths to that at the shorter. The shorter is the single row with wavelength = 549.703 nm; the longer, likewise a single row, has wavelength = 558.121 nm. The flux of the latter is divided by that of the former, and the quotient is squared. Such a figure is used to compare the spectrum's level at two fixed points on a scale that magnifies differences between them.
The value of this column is 0.9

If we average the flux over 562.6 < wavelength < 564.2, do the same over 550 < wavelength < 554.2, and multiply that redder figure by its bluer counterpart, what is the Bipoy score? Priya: 818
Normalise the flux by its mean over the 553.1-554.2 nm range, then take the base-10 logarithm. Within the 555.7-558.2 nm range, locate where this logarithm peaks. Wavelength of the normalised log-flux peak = 555.812 nm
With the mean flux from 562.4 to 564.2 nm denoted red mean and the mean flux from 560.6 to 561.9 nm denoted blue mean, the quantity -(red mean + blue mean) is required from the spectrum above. -56.8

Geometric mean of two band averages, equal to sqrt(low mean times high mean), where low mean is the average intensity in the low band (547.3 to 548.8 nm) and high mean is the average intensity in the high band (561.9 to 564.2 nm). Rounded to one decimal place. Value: 29.0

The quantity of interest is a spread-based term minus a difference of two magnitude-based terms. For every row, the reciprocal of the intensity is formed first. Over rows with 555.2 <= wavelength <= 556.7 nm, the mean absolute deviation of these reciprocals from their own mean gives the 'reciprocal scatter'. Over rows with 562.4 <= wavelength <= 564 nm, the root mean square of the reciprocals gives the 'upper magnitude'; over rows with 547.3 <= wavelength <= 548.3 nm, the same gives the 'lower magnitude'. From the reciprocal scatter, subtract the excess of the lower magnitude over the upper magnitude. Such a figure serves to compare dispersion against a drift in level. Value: 0.002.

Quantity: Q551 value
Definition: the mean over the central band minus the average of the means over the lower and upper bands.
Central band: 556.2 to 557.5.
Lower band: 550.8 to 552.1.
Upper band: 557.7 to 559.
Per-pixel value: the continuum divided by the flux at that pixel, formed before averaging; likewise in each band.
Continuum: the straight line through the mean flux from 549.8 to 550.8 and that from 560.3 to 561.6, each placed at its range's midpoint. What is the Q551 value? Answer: 0.025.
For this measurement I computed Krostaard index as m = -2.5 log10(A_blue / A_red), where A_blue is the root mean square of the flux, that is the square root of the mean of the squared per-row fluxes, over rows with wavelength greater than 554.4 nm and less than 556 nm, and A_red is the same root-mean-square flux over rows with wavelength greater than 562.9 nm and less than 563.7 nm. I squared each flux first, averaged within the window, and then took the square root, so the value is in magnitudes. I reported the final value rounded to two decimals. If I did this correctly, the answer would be 0.12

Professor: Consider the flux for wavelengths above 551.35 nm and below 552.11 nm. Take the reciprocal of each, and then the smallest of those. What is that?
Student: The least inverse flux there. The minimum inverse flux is 0.0381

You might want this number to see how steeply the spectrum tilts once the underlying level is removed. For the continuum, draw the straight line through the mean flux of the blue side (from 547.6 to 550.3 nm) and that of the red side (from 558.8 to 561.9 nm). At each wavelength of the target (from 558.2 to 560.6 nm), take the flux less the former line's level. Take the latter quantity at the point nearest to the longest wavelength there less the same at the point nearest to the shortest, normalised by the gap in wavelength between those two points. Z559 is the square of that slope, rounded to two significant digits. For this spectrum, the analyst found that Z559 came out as 2.5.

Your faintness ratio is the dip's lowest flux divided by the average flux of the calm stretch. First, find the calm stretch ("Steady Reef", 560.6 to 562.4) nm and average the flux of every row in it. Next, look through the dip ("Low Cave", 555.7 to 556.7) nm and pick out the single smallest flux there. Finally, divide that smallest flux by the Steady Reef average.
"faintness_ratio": 0.83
